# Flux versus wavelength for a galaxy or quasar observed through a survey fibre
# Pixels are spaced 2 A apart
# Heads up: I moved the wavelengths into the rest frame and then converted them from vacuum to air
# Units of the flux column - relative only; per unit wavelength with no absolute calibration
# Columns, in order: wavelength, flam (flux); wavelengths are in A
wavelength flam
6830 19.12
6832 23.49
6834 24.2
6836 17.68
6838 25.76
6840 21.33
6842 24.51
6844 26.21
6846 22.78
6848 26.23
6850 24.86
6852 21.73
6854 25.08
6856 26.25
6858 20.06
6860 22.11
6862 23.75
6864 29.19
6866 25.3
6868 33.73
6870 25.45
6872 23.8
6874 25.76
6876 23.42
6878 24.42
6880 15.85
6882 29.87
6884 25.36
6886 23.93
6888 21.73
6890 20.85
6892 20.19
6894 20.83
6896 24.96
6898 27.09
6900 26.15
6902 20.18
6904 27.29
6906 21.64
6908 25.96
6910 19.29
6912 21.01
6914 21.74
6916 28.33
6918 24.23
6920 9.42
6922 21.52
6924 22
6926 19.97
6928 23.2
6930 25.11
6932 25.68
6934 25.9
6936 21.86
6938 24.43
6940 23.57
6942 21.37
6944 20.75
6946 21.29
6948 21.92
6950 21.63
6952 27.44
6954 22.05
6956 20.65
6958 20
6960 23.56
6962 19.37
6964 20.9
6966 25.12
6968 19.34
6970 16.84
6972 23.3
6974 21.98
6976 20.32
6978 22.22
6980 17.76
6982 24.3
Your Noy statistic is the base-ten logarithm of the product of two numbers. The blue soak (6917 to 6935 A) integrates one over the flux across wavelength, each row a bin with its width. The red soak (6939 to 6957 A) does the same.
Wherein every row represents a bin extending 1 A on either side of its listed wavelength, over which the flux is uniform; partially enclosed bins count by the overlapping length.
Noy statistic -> -0.136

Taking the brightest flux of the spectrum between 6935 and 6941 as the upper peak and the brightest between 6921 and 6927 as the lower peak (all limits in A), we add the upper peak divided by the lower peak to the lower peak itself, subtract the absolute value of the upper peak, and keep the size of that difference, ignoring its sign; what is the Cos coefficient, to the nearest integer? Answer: 1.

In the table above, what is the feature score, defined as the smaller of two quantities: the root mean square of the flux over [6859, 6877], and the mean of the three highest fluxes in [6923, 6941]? 25.6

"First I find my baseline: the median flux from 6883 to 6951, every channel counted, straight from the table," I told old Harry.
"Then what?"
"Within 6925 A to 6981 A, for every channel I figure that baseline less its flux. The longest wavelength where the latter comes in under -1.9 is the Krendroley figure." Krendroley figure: 6966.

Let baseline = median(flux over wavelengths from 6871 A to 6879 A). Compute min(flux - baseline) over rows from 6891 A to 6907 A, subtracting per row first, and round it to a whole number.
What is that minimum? -4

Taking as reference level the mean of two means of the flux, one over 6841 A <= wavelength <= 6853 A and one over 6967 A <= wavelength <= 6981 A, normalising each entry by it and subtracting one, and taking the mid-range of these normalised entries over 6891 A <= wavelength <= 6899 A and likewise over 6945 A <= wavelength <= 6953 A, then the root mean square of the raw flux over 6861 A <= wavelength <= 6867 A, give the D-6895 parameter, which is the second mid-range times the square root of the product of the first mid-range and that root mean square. 0.11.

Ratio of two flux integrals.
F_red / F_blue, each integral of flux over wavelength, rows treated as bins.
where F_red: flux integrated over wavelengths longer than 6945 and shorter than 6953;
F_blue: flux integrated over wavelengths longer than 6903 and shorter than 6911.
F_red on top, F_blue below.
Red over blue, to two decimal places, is 0.98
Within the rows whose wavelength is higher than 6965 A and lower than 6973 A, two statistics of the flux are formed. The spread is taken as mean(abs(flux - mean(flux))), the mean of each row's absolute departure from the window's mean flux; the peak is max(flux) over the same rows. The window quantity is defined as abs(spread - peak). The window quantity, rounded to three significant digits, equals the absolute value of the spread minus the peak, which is 22.1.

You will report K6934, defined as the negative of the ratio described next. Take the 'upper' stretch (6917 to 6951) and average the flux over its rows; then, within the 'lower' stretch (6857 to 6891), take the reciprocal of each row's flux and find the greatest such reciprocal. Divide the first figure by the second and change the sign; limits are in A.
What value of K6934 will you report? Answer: -349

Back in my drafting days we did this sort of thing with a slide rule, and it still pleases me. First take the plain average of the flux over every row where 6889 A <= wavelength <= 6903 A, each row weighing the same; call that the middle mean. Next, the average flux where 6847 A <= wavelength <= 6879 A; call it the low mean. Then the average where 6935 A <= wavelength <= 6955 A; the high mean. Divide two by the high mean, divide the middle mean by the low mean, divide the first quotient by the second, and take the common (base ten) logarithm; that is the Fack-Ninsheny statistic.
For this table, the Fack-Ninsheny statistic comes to -1.01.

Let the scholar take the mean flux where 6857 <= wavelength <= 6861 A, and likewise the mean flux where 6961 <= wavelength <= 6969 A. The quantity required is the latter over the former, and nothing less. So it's 1.00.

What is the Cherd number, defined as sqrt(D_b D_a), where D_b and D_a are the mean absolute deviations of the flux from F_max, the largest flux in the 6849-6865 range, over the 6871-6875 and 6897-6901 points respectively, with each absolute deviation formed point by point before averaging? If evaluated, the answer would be 3.4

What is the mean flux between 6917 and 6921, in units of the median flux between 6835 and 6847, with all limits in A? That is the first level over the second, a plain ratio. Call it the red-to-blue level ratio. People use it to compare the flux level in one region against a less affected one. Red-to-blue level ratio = 0.71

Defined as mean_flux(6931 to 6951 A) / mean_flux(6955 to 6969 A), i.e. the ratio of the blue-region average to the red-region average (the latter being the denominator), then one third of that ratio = 0.358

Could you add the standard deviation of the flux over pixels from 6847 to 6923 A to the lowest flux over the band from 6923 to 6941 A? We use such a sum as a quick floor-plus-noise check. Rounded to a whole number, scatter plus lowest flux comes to 24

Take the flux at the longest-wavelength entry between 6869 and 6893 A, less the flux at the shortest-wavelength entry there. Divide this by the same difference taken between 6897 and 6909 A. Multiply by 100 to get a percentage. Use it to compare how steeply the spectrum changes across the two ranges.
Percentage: 465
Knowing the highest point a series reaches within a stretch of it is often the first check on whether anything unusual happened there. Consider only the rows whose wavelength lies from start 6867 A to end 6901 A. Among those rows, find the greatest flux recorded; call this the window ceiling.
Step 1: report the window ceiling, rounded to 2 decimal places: 33.73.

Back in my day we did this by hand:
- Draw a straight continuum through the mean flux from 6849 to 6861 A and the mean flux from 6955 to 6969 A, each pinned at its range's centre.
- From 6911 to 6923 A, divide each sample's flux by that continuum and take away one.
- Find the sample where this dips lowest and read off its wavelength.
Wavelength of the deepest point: 6920 A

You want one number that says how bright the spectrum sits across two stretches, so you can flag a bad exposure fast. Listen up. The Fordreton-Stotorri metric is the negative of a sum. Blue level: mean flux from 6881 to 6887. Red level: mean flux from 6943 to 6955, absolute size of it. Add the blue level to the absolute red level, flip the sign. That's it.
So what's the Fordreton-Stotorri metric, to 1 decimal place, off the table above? -48.9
